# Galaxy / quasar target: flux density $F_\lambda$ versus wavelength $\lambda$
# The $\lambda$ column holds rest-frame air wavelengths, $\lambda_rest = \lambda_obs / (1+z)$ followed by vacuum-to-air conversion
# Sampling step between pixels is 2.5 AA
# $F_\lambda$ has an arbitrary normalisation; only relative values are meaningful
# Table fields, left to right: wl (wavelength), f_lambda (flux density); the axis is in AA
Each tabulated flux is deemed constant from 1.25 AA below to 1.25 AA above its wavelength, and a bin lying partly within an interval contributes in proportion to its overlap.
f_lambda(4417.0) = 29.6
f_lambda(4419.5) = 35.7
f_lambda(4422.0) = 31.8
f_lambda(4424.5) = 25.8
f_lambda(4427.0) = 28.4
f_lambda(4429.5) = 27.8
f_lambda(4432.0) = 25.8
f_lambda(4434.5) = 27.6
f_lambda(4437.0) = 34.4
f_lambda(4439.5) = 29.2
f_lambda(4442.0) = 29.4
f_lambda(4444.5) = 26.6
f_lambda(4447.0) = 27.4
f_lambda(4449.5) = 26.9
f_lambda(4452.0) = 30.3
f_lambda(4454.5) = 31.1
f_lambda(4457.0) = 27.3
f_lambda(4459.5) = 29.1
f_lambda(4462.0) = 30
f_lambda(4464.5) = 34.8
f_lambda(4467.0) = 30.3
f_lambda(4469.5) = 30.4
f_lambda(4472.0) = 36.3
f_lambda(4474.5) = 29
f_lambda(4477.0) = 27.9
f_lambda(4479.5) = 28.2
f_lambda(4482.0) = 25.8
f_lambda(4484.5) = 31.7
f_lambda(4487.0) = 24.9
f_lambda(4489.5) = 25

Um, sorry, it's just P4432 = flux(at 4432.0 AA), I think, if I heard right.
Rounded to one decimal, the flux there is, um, 25.8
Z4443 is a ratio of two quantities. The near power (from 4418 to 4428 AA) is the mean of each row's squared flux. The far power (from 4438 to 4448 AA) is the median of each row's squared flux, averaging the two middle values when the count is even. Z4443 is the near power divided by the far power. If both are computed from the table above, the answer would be 1.17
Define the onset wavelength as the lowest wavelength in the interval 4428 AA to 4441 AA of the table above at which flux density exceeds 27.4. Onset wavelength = 4429.5 AA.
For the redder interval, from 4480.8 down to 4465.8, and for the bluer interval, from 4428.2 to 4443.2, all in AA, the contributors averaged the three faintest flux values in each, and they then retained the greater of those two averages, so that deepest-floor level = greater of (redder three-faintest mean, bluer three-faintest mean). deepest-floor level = 28.4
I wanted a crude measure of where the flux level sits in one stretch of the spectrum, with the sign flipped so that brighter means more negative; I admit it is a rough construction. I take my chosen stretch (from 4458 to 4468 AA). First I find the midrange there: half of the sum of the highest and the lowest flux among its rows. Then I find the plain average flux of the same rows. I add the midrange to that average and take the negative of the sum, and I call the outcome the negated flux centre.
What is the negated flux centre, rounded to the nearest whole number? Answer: -63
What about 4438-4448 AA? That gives -56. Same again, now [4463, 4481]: -63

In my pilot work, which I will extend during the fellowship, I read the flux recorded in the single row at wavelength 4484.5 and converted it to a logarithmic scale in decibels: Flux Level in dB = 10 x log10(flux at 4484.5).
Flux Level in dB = 15.0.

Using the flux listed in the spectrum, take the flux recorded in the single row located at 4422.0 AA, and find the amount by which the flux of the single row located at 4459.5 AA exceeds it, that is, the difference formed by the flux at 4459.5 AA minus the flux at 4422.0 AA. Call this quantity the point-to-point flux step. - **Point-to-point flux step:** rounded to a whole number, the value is -3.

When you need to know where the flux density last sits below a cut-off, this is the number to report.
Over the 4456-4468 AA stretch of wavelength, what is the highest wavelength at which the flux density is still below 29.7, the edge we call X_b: 4459.5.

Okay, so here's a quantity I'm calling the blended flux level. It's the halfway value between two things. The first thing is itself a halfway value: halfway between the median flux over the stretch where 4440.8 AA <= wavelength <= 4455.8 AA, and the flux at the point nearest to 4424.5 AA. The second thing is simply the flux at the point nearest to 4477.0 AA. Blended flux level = 27.5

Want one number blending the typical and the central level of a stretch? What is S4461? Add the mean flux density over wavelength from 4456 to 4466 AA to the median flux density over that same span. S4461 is 59.9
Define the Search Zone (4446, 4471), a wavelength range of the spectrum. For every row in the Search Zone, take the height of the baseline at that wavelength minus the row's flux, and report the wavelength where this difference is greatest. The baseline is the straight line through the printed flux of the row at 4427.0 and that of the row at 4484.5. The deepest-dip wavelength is 4457.0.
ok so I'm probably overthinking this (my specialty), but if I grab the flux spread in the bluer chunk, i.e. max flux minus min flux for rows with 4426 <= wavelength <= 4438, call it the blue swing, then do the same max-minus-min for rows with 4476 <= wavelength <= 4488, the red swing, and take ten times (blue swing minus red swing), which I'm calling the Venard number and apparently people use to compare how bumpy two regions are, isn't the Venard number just 18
